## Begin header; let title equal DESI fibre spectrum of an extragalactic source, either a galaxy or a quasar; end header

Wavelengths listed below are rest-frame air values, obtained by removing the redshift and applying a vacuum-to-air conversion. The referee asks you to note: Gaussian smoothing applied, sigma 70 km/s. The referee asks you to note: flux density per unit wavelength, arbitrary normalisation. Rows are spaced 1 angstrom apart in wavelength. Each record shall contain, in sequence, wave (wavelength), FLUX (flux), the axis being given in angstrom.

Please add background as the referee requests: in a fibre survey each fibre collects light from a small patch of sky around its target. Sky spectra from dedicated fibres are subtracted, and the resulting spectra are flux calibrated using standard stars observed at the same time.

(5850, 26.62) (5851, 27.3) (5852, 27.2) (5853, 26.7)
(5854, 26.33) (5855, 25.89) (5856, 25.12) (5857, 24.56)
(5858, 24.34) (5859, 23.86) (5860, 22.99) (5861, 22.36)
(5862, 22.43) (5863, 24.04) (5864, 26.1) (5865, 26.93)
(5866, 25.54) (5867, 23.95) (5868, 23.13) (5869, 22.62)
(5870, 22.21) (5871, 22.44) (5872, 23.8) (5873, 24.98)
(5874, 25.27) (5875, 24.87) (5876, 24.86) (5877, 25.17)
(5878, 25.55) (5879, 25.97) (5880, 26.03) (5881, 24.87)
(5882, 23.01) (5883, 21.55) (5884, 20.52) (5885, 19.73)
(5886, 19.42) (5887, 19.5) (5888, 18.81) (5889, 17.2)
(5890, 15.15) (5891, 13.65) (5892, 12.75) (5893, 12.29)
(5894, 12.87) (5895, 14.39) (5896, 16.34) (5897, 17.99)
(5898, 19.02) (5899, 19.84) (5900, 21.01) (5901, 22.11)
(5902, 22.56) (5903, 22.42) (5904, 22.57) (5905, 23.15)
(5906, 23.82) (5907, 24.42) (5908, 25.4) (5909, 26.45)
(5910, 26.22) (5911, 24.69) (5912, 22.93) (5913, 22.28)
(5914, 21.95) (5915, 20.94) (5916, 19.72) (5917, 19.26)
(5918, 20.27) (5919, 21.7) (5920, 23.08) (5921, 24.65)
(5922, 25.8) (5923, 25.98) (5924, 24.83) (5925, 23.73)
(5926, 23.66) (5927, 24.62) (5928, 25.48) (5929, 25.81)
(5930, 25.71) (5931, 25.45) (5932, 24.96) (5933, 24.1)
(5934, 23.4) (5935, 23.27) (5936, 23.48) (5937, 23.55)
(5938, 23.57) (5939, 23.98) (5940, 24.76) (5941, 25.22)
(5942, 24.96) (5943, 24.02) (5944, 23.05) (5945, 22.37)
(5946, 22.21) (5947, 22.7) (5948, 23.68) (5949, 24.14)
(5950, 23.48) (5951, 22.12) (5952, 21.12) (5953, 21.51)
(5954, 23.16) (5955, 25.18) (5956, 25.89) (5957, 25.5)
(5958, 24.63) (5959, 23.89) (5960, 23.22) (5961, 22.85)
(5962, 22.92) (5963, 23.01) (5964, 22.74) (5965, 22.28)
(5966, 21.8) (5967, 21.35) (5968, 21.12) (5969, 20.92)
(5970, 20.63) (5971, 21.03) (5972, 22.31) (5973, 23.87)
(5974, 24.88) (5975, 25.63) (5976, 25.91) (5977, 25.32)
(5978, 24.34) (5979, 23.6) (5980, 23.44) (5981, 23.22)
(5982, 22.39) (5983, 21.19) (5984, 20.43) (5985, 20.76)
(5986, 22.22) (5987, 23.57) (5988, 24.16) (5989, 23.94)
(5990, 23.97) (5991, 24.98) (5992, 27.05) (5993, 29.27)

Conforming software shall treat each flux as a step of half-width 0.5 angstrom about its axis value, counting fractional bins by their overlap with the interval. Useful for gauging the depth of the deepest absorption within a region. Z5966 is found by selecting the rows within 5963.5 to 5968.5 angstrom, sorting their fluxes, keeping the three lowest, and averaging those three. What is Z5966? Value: 21.4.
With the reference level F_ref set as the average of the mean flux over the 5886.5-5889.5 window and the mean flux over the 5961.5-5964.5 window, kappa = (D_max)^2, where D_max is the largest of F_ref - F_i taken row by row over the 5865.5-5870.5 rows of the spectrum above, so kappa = 2.3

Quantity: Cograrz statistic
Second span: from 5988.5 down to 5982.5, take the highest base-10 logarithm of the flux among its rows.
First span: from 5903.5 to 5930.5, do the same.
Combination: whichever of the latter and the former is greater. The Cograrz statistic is 1.422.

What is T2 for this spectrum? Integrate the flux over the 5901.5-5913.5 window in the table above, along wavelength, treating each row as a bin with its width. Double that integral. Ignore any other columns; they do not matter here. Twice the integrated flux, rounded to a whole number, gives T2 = 574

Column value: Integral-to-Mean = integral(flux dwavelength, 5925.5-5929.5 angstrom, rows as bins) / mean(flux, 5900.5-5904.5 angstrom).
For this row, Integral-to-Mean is 4.44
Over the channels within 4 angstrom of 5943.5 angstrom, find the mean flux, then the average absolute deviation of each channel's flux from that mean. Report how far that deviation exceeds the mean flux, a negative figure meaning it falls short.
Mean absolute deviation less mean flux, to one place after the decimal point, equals -22.6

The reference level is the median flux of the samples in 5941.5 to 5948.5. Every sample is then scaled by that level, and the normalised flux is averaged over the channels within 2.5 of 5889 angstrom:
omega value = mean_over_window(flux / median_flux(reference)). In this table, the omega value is 0.73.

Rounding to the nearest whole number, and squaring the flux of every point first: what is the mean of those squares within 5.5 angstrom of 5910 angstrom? 571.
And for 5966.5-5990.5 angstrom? 528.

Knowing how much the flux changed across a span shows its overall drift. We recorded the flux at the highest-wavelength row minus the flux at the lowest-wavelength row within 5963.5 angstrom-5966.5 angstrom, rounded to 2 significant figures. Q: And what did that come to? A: -0.94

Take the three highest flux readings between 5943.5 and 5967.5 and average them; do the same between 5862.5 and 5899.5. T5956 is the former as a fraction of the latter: 0.97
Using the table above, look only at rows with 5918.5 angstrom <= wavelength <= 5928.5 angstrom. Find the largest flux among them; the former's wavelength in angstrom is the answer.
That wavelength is 5923 angstrom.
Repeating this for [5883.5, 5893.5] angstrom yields 5884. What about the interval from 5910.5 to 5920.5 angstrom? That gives 5911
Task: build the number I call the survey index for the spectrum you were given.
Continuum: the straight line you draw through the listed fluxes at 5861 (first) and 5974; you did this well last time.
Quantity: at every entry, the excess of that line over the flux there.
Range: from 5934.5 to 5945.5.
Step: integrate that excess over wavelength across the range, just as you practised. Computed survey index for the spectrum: 3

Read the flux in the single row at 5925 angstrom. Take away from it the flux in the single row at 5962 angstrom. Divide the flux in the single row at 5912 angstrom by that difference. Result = 28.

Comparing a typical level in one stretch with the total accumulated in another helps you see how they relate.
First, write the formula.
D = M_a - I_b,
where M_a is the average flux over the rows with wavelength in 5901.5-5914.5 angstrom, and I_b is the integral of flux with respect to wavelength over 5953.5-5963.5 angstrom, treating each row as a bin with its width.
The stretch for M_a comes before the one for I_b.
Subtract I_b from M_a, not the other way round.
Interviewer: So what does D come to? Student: -216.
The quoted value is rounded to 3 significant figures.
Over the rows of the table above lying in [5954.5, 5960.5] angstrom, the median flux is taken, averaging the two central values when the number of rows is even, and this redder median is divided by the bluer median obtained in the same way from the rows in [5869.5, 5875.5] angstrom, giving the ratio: 1.02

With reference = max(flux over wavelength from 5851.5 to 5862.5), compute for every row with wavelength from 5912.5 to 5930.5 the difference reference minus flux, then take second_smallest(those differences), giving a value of 1.39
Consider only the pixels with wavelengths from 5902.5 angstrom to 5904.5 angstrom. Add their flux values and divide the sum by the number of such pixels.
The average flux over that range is 22.5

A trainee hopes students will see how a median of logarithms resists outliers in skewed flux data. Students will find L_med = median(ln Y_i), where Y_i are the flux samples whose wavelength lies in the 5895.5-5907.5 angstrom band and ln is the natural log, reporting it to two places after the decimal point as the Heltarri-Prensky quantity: 3.10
